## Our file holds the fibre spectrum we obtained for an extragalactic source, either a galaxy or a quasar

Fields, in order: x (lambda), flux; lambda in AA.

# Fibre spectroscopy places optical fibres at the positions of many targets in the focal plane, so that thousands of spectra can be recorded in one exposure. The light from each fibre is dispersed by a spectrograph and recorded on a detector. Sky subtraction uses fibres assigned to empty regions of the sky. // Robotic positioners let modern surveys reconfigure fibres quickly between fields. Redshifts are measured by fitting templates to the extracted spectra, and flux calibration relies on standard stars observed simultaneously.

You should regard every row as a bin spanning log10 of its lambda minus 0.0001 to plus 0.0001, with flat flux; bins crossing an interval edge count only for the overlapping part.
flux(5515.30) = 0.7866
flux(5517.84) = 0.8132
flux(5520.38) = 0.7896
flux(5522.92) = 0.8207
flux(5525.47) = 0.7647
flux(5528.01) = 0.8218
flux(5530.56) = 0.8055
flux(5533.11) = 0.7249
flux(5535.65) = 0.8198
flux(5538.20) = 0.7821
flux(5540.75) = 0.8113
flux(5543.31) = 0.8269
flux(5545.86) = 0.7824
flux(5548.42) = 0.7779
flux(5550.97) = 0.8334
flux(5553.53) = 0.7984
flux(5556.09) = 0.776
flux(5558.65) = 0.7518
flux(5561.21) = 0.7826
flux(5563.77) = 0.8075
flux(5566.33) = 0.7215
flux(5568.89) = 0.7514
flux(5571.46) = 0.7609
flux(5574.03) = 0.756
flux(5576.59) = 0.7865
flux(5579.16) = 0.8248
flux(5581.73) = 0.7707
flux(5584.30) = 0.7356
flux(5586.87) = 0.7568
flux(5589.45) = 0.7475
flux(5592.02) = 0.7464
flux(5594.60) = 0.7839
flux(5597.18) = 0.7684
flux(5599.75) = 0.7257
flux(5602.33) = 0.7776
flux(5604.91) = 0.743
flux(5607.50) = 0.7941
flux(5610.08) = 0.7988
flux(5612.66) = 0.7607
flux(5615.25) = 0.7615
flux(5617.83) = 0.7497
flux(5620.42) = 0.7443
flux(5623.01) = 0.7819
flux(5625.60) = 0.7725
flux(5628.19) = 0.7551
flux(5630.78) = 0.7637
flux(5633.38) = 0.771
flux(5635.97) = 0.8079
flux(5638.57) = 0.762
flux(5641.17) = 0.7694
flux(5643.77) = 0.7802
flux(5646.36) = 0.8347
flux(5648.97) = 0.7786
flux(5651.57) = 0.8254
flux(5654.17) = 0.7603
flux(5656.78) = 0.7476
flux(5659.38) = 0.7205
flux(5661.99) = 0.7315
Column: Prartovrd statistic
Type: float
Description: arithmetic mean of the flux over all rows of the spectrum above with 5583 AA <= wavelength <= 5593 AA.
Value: 0.75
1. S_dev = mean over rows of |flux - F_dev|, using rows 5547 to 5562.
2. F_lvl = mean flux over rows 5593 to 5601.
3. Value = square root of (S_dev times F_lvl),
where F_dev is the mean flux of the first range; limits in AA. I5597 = 0.122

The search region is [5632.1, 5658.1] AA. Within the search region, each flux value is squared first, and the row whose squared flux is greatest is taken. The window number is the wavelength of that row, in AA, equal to 5646.36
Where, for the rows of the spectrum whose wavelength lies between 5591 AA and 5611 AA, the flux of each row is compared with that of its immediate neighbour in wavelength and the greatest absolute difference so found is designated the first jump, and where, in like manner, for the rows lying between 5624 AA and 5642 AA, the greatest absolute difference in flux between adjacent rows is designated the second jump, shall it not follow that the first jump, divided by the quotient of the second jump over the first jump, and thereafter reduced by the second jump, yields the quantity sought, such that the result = 0.01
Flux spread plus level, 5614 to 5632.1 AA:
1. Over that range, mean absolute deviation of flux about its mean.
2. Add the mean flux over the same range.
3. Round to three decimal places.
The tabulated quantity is 0.771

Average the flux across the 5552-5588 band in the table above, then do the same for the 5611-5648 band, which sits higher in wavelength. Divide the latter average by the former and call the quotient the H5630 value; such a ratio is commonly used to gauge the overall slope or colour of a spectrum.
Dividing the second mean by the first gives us 1.00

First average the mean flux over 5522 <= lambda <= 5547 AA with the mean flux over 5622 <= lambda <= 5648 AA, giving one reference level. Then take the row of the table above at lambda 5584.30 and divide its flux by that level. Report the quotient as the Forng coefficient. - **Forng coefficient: 0.93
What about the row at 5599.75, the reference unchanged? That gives 0.92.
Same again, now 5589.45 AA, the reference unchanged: 0.95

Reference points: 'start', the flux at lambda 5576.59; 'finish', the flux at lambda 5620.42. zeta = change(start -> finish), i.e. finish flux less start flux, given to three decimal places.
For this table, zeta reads -0.042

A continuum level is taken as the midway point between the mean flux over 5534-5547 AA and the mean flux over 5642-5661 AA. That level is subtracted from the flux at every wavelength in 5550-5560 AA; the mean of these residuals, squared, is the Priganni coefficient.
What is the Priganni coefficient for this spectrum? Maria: 0.0000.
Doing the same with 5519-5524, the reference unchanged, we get 0.0002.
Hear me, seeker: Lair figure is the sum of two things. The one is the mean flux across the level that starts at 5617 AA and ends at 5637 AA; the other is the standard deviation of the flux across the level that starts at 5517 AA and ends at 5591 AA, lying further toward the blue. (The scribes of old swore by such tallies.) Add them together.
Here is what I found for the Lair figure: 0.800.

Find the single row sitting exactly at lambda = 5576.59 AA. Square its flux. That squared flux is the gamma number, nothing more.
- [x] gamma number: 0.619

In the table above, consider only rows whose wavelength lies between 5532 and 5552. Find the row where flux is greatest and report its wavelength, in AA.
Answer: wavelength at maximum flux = 5550.97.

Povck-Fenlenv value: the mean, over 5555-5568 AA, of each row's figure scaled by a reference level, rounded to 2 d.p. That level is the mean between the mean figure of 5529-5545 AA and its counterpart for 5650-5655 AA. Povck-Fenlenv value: 0.97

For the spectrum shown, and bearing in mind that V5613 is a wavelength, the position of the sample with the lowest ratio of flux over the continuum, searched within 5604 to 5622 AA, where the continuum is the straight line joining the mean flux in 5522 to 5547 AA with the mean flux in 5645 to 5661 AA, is 5604.91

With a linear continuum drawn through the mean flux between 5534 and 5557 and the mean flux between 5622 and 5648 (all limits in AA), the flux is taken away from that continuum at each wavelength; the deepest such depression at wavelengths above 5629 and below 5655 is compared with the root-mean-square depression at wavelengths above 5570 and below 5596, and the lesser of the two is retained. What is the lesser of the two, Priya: 0.017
